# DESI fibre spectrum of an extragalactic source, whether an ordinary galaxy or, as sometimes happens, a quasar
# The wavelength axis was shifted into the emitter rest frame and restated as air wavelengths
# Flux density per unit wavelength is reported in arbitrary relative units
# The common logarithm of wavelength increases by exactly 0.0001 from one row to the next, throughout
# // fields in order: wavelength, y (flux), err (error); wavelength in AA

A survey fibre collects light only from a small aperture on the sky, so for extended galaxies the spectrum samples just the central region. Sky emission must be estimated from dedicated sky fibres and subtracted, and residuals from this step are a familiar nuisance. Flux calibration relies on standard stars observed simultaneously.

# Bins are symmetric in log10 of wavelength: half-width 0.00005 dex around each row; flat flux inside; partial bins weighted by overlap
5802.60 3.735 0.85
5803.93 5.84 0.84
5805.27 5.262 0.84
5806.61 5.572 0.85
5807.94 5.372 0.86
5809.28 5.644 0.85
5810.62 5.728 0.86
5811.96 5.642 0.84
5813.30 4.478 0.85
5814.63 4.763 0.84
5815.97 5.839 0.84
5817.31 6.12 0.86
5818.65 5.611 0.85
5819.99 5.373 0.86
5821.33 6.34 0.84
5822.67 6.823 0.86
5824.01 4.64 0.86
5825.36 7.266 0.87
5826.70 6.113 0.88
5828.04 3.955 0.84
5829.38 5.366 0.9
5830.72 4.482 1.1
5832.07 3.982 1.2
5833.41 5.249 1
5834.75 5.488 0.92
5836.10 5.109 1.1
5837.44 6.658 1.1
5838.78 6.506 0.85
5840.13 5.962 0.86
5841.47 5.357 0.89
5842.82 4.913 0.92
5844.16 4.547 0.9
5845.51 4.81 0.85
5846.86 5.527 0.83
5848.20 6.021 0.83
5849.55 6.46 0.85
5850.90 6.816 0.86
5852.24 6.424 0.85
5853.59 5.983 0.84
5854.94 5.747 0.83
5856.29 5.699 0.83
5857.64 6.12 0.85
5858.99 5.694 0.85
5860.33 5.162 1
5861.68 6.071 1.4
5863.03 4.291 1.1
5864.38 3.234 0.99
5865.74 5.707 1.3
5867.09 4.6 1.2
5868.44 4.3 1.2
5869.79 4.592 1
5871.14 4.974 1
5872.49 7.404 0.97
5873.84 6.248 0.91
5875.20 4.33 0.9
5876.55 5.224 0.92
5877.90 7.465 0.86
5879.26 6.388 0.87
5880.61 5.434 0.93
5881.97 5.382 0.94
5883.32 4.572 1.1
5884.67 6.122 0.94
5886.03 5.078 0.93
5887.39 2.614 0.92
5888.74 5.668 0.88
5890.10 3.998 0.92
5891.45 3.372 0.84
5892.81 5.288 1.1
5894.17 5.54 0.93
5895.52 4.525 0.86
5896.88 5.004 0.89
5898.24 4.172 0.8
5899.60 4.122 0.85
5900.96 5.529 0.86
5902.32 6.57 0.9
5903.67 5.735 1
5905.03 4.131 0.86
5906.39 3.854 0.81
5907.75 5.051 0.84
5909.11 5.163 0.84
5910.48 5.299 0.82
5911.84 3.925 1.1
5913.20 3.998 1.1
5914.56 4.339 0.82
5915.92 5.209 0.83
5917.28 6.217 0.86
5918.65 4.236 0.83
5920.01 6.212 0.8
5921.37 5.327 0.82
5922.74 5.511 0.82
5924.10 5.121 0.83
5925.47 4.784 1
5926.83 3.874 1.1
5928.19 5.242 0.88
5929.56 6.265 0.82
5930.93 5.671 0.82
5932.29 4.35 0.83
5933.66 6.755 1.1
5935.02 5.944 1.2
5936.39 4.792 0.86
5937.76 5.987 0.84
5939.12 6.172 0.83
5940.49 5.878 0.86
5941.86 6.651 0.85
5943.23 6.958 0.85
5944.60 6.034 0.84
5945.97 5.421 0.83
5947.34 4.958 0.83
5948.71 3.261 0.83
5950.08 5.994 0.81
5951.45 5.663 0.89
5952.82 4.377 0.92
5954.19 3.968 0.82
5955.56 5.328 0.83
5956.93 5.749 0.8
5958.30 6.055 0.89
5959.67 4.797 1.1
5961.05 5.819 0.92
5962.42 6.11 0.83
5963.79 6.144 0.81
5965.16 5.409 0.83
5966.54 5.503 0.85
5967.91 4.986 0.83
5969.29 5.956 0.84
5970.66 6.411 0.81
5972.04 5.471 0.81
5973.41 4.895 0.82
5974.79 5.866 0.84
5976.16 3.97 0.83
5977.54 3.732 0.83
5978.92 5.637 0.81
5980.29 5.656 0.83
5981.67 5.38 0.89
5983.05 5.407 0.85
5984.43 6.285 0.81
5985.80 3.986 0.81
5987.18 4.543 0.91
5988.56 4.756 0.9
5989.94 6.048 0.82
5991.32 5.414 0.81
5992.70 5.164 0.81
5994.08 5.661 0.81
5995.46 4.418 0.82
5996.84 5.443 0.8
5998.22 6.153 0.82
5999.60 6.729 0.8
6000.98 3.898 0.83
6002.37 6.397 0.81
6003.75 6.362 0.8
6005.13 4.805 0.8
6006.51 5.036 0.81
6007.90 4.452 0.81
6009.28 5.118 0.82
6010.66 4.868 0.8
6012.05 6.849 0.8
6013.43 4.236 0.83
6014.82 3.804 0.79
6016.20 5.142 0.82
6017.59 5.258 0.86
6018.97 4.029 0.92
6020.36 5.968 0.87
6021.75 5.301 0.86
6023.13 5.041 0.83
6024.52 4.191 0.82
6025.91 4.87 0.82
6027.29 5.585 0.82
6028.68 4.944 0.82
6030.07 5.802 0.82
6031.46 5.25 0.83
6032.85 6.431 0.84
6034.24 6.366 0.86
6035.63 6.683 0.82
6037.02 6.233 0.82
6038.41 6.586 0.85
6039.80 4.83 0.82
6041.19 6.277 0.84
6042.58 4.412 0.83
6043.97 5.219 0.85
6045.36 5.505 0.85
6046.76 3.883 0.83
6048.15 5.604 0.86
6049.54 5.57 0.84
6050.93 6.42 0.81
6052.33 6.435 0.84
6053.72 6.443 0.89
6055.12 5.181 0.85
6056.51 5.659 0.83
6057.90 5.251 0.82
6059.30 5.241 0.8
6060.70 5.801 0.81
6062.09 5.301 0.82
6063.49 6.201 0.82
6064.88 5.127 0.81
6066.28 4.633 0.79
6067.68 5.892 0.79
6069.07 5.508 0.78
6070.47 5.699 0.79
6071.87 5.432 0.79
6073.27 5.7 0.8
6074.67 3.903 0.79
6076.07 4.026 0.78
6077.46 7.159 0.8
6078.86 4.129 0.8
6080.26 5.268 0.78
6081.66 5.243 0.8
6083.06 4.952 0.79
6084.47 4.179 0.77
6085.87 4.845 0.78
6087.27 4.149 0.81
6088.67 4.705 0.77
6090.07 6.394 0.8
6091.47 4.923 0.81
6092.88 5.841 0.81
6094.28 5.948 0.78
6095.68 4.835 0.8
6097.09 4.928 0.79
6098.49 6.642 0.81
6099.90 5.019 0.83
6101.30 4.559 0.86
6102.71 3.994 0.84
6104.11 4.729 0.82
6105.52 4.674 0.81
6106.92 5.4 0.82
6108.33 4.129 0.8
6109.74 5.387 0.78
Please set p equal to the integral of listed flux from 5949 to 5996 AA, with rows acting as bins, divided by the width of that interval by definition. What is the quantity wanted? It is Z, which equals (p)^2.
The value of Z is 28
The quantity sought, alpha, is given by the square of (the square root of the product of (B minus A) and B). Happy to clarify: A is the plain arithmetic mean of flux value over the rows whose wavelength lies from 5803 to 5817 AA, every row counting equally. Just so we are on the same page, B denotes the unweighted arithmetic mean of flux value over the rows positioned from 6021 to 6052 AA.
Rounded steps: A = 5.41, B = 5.5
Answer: 0.5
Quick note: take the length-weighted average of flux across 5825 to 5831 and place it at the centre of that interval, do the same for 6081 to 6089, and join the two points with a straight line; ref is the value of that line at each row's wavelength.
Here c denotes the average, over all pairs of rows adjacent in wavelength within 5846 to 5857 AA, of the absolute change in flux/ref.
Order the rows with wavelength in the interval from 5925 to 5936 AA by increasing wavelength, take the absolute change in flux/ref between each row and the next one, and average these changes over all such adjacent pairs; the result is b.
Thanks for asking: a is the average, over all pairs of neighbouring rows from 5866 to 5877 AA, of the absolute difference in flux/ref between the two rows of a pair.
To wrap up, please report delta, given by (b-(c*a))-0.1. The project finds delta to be 0.12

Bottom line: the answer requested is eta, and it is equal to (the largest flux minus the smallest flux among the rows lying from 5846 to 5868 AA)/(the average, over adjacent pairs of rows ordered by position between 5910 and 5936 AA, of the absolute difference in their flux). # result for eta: 3.6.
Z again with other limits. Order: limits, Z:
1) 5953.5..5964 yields 30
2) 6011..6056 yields 30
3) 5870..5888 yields 30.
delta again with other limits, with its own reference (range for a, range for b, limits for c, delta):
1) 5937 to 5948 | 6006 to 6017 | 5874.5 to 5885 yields 0.11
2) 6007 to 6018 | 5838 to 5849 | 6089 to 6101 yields -0.06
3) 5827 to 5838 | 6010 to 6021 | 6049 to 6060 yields 0.17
